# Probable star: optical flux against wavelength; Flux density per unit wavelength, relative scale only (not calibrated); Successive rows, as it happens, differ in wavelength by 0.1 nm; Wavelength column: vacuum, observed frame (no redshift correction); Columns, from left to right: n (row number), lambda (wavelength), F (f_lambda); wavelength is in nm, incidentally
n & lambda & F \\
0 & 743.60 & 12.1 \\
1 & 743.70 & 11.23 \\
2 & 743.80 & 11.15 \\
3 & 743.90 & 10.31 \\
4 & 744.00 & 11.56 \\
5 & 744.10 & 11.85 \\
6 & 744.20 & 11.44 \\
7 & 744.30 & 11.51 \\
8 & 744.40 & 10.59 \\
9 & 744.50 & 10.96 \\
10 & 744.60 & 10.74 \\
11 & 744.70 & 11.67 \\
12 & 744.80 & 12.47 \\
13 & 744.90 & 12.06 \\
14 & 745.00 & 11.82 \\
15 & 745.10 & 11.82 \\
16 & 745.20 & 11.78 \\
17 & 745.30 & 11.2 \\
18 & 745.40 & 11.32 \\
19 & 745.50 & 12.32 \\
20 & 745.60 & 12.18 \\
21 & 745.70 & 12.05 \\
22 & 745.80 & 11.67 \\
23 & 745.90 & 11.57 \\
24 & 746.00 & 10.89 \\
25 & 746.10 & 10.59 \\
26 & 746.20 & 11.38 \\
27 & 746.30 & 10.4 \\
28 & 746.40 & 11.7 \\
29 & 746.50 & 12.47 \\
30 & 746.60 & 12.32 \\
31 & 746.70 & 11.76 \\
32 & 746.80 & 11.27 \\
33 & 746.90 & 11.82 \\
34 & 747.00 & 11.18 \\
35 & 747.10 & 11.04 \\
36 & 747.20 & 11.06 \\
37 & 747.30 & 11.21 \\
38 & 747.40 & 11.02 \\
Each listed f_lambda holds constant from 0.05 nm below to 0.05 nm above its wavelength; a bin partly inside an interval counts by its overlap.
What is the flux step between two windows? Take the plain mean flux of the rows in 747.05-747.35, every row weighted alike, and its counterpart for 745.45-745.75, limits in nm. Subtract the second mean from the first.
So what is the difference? -1.1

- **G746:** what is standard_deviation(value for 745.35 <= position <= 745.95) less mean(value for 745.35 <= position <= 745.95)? -11.5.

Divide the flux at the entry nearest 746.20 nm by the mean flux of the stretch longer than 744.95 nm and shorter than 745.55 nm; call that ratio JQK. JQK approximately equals 0.97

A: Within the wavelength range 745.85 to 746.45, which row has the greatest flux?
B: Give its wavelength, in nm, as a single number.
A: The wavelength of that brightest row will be 746.40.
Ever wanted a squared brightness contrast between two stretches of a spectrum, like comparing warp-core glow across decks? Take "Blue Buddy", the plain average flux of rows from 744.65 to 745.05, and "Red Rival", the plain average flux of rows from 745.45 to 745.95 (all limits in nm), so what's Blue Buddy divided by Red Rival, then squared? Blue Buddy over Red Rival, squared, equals 1.01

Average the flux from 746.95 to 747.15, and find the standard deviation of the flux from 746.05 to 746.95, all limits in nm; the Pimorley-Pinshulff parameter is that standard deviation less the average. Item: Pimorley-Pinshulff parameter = -10.4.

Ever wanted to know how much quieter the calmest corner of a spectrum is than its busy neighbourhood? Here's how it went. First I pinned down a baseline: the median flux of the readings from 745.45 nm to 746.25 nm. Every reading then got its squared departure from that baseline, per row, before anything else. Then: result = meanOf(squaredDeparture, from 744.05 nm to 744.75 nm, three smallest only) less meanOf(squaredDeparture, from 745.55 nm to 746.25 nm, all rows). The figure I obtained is -0.29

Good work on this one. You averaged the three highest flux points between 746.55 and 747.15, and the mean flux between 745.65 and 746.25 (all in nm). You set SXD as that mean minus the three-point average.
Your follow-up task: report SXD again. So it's -0.61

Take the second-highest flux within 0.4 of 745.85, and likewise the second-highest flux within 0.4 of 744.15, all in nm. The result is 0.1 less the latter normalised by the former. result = -0.849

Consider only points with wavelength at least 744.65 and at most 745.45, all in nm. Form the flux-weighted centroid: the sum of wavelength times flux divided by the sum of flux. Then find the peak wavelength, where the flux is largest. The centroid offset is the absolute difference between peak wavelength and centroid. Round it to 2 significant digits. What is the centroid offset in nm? 0.24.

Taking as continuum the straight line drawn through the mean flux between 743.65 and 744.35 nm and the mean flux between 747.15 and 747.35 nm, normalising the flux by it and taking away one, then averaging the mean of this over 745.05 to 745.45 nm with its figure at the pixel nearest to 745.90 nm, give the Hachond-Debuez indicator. 0.030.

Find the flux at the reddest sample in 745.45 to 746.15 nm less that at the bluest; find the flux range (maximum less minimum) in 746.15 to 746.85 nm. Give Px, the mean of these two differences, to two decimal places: 0.17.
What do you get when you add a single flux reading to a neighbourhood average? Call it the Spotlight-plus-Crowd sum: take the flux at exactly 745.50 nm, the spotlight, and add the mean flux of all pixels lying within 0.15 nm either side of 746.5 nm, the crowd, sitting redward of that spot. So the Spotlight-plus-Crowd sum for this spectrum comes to 24.5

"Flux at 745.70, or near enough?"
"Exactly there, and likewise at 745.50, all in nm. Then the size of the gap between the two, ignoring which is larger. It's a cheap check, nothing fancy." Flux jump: 0.27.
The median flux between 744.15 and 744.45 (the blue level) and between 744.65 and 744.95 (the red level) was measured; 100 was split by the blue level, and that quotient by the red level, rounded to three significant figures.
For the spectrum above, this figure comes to 0.725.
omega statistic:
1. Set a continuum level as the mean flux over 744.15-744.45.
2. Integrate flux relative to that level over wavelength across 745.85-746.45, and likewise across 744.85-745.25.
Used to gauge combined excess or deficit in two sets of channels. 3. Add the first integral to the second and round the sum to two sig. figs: 0.22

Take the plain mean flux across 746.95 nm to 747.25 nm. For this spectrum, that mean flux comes 11.1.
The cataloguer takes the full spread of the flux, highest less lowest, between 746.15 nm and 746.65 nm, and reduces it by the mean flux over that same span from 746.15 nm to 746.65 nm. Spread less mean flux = -9.6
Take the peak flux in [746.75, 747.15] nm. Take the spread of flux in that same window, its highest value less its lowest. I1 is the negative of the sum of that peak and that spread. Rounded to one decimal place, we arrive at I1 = -12.6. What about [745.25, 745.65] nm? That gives -13.4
